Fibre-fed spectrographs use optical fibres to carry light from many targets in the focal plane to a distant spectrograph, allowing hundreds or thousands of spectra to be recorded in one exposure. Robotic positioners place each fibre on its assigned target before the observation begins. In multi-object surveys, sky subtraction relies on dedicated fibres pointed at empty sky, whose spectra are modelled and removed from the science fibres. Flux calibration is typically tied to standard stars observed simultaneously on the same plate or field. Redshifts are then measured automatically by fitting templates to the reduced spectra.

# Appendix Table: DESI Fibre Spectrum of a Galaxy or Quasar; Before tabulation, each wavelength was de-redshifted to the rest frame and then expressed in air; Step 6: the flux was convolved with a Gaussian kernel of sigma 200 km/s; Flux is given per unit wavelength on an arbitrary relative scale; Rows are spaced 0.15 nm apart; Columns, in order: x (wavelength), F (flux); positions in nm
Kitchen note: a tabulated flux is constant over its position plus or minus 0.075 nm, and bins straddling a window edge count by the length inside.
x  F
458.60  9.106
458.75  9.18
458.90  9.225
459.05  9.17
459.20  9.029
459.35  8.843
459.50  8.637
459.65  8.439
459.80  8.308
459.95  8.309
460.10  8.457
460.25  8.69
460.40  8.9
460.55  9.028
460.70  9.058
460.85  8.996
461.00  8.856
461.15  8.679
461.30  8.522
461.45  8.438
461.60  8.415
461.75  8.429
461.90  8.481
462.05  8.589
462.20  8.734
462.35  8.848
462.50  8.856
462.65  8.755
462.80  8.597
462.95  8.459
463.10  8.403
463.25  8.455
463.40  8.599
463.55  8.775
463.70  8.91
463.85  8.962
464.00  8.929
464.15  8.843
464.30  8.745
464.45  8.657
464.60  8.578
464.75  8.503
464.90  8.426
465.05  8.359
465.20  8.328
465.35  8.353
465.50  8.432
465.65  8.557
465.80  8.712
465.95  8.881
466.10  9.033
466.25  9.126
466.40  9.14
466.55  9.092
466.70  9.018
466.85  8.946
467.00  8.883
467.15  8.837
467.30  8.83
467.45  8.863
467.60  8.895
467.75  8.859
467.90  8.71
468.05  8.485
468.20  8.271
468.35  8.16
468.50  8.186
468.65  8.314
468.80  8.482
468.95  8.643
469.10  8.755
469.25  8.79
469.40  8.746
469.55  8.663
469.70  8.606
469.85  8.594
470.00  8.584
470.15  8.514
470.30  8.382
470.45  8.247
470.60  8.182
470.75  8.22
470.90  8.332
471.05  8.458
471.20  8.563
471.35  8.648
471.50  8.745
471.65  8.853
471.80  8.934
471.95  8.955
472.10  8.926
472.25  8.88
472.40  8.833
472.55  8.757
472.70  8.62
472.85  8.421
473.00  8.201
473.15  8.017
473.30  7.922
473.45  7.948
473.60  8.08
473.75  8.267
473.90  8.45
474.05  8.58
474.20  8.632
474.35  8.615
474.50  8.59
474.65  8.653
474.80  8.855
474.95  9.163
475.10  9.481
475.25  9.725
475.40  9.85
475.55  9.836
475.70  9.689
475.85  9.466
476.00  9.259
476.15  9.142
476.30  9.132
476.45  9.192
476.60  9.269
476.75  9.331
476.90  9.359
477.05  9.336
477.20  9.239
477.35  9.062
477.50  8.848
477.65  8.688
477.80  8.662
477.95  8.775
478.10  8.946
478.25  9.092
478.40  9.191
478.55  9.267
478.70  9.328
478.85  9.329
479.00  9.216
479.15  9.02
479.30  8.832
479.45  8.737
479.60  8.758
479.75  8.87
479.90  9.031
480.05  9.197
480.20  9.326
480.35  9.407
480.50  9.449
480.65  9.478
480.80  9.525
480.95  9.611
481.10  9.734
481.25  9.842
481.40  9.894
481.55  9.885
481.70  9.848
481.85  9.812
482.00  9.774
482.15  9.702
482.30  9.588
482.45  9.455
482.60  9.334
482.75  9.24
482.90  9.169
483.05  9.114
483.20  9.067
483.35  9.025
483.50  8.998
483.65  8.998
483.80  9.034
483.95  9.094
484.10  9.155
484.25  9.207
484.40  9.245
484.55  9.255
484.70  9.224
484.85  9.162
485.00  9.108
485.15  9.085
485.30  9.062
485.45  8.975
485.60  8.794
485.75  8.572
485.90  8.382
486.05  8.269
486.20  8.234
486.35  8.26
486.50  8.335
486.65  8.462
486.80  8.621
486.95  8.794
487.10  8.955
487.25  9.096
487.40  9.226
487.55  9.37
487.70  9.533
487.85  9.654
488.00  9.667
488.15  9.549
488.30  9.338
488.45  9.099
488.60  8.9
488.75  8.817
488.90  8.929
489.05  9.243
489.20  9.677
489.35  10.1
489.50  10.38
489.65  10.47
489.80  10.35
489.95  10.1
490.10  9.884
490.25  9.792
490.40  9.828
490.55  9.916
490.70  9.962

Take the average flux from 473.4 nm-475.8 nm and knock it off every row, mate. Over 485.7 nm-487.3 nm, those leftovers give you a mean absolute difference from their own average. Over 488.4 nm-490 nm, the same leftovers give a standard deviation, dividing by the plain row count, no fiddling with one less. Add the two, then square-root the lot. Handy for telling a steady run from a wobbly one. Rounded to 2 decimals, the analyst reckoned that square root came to 0.93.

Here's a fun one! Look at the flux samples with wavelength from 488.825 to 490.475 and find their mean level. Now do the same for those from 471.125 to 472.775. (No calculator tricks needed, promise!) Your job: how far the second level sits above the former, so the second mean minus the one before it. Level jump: -1.1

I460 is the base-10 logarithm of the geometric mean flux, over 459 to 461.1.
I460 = 0.94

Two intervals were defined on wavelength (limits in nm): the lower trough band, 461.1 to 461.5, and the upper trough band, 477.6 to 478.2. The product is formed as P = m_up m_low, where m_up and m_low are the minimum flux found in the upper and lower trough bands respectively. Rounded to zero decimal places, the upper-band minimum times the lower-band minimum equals 73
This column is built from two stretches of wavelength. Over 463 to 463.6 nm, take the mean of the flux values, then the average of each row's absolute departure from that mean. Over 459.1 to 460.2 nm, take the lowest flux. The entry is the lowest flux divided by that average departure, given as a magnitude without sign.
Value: 64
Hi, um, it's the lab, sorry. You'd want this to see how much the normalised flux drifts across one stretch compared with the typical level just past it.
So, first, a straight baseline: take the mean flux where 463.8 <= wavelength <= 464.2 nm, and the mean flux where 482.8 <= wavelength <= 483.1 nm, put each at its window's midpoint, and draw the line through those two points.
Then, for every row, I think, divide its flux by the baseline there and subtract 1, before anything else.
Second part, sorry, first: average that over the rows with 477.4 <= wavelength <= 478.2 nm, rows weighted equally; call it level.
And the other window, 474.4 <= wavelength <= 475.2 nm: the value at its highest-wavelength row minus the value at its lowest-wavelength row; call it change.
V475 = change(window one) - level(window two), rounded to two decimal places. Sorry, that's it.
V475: 0.13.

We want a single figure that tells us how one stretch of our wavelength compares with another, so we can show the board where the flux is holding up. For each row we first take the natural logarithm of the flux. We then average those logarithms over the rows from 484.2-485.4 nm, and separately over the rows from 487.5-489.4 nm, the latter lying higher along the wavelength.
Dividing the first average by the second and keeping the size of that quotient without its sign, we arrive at 0.99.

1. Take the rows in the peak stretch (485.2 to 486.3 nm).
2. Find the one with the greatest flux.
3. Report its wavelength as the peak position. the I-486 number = 485.30 nm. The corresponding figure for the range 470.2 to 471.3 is 471.20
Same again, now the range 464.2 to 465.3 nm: 464.30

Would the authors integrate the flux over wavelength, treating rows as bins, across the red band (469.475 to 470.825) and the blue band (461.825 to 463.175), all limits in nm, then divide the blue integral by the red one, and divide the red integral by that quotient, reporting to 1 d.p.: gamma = 11.1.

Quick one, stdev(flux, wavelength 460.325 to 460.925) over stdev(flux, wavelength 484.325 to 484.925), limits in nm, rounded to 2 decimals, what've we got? 1.64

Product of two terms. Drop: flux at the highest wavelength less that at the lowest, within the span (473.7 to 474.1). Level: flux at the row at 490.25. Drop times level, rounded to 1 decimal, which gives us 3.1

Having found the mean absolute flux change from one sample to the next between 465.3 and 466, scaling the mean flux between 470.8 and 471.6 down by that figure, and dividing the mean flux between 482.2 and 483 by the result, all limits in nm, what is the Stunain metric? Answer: 0.14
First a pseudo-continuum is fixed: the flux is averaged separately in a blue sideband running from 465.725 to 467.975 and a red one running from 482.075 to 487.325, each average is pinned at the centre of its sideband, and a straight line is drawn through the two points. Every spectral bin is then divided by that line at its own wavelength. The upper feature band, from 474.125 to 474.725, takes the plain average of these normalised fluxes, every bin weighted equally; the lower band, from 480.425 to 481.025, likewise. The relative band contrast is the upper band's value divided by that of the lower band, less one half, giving 0.41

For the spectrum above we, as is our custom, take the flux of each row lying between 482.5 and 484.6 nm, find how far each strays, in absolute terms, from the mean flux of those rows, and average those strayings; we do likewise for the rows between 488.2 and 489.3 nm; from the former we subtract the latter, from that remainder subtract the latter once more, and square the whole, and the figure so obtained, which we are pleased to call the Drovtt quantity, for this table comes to 0.15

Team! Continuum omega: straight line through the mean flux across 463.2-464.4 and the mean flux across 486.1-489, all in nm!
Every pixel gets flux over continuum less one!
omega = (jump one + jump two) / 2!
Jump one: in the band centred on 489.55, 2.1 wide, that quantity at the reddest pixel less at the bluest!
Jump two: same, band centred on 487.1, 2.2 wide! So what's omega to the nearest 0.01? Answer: 0.13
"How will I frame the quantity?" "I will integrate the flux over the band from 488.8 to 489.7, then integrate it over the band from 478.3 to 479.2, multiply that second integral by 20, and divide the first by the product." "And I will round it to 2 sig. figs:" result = 0.053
